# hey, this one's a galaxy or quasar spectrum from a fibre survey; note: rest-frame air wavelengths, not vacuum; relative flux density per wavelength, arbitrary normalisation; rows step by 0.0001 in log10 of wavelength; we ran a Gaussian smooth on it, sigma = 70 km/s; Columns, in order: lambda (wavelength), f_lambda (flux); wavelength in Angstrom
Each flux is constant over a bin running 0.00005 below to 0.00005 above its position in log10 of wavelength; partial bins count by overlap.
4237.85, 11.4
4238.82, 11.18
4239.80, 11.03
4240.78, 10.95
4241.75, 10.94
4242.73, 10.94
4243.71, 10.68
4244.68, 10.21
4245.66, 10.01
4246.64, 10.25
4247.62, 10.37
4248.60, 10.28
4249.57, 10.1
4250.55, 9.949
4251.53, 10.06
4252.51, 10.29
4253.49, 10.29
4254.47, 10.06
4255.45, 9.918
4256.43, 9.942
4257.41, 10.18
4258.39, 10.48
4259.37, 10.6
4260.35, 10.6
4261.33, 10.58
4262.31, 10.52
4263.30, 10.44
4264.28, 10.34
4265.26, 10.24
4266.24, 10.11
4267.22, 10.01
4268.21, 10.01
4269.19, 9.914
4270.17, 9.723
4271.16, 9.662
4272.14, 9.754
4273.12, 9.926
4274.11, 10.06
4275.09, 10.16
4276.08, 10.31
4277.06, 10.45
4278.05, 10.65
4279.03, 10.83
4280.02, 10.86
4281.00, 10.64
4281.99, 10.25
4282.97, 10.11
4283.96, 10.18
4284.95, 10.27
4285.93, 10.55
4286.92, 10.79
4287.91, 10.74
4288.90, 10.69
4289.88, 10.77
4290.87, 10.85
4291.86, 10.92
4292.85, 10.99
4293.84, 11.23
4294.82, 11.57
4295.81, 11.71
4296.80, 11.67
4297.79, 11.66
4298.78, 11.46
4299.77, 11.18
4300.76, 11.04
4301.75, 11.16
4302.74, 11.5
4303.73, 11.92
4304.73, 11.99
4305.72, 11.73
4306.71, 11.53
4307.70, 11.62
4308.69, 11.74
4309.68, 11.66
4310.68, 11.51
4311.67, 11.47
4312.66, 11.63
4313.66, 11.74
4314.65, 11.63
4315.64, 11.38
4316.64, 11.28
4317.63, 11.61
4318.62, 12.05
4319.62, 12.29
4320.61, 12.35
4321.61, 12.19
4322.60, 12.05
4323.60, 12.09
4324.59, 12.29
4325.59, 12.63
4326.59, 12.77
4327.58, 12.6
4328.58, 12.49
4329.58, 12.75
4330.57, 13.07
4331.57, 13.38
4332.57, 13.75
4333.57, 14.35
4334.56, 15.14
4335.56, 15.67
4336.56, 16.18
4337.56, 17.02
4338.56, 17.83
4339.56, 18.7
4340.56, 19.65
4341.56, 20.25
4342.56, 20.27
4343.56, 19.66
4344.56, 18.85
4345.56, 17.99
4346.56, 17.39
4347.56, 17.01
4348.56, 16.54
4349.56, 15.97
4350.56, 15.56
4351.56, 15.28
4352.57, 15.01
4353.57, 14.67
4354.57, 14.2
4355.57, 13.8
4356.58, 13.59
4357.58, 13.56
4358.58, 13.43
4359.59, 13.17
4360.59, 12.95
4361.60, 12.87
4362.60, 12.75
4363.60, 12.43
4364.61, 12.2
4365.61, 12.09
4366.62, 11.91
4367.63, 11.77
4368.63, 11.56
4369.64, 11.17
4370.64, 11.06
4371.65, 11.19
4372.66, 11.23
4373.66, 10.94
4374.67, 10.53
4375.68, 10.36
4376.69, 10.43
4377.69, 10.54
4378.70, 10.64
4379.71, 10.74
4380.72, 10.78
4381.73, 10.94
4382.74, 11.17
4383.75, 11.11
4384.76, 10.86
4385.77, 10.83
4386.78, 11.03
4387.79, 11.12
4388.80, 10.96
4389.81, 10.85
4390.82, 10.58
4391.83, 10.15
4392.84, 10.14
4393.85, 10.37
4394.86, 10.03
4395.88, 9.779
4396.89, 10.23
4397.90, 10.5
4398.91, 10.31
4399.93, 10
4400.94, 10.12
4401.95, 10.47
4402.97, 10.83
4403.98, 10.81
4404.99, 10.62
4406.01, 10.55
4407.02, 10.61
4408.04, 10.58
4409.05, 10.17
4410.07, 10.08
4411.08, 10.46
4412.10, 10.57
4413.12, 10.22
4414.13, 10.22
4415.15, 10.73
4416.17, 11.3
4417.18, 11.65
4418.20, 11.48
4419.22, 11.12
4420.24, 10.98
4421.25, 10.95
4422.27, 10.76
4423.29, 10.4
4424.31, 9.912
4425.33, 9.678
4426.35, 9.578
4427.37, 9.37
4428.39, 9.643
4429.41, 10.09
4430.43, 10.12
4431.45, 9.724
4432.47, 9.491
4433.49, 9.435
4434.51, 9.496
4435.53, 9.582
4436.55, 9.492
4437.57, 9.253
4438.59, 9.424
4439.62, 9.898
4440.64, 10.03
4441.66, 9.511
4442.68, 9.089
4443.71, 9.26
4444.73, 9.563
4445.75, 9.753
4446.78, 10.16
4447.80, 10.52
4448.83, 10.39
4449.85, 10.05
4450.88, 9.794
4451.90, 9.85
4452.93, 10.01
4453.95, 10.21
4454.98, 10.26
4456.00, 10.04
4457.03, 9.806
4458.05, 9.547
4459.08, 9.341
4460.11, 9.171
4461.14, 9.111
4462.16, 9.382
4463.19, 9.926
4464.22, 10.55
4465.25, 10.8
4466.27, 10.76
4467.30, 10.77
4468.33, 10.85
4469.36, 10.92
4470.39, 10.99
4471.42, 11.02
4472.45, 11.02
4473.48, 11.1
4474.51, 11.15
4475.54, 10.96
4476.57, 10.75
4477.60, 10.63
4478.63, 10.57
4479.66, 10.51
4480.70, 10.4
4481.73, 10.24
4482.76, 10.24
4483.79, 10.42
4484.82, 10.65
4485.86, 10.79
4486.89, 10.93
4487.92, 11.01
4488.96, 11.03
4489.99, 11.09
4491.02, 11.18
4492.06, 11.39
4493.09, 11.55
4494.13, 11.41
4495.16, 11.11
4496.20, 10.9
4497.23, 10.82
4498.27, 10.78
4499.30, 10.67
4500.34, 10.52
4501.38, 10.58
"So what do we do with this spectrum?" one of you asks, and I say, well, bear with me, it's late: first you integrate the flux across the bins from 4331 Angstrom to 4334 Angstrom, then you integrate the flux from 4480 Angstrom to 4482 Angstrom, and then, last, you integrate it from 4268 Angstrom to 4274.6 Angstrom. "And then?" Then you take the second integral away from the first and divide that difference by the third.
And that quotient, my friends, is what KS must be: 0.3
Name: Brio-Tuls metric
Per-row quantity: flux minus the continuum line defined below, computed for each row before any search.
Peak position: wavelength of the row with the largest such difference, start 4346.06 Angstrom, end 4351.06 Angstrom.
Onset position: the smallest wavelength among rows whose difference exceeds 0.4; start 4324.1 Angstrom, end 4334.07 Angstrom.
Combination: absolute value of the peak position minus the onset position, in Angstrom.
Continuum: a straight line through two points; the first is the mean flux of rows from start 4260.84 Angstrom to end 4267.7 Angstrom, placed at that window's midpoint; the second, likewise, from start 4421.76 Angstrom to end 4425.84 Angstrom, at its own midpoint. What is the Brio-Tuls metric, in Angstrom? 22.0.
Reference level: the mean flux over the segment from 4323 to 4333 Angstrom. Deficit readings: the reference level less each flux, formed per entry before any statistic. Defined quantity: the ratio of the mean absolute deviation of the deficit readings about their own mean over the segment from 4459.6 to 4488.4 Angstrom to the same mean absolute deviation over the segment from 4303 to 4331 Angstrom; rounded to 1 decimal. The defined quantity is 1.0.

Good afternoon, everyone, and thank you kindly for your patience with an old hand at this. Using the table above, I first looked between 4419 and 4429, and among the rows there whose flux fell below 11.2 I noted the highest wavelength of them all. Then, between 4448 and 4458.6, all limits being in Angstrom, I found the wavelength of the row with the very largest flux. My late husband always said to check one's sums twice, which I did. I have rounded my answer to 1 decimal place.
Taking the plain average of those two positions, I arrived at 4438.6 Angstrom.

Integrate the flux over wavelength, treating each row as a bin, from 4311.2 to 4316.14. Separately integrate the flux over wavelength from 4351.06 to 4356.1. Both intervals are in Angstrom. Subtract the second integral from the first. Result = -16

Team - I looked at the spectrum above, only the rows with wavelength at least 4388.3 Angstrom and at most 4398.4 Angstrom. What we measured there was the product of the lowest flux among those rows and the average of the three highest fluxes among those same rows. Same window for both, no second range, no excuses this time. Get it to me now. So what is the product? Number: 106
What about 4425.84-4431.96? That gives 93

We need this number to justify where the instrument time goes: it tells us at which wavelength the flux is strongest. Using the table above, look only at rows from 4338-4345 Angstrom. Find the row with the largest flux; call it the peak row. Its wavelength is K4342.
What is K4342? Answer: 4342.56 Angstrom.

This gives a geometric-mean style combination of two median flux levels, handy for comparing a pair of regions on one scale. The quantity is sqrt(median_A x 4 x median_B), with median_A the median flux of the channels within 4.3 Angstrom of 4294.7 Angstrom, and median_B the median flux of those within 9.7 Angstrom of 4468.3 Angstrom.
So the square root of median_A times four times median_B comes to 22.2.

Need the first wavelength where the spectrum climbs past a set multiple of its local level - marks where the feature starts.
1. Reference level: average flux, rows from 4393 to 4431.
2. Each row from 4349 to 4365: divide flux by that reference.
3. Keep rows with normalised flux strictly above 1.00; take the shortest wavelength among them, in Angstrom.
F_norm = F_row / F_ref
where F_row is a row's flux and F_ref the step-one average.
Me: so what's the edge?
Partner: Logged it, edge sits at 4349.56 Angstrom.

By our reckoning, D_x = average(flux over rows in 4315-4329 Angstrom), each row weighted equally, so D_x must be 12.1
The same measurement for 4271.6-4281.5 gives 10.4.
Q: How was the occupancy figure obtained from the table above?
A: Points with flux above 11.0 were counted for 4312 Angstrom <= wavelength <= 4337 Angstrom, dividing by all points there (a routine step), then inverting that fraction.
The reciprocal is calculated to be 1.0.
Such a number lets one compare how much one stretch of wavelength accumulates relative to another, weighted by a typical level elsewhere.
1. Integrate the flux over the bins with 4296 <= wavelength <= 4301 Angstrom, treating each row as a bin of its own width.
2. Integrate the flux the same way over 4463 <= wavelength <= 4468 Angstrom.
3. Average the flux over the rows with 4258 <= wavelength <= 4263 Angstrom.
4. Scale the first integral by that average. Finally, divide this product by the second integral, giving 11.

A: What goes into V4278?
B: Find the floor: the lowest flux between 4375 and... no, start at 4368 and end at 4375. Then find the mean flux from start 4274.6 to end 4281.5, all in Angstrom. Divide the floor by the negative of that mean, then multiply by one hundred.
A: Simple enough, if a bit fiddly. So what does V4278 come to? -100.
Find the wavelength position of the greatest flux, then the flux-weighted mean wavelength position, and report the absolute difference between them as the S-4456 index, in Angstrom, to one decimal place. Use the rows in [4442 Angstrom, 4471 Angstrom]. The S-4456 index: 13.6 Angstrom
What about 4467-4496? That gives 11.8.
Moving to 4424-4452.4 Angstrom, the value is 9.6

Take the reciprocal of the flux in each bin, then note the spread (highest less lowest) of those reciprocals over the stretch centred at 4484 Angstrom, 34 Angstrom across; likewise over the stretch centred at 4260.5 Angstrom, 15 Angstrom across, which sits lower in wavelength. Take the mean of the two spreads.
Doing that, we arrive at 0.009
